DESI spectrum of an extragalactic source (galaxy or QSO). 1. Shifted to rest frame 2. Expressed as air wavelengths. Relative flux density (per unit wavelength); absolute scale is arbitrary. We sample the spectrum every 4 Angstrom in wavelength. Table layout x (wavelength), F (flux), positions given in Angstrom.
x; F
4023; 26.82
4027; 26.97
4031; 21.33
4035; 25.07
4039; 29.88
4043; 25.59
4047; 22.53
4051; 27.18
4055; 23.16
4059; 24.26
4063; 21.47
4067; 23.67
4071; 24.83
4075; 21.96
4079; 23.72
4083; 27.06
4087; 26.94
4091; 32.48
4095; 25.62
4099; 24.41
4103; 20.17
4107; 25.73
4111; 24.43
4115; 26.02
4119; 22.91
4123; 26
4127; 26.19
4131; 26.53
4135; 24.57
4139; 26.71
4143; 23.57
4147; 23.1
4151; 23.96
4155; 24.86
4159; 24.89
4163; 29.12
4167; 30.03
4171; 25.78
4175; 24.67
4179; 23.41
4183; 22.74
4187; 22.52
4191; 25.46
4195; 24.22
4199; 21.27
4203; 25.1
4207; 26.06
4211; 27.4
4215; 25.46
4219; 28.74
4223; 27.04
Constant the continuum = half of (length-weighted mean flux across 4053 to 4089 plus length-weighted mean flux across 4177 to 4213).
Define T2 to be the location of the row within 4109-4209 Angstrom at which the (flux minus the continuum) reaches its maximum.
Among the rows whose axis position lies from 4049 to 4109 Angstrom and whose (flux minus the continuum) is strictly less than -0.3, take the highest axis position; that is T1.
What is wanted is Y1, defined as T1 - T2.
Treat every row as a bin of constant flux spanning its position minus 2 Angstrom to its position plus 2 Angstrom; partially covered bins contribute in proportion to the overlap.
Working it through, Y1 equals -64 Angstrom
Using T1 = 4103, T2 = 4167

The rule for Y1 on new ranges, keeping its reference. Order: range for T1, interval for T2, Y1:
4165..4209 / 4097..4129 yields 72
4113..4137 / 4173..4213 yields -92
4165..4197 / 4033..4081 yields 148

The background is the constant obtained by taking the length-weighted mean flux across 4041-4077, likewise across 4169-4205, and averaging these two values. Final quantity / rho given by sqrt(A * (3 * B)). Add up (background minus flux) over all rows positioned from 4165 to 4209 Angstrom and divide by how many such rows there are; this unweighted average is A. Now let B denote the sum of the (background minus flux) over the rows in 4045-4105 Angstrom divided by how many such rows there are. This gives 1.3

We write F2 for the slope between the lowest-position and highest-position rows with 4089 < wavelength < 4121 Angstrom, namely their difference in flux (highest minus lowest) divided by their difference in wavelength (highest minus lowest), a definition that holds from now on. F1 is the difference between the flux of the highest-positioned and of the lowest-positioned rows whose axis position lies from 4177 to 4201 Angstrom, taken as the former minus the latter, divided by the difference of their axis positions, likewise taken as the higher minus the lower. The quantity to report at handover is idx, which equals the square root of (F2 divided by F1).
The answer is 1.8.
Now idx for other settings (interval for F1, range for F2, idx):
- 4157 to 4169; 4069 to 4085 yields 0.5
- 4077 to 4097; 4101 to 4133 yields 1.4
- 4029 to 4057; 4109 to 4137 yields 0.3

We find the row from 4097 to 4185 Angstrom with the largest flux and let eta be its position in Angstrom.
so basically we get 4167 Angstrom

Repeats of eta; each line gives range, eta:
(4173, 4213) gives 4211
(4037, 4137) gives 4091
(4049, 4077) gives 4051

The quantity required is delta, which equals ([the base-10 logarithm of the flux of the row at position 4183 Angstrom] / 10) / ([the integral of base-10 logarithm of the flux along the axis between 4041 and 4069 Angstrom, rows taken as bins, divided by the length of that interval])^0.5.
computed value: 0.116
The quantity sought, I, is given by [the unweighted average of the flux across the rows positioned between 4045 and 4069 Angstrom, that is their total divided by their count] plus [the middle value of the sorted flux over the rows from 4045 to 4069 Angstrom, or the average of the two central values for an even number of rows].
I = 47.1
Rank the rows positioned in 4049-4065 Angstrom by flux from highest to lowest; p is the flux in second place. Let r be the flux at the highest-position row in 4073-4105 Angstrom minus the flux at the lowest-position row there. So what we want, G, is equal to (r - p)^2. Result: 679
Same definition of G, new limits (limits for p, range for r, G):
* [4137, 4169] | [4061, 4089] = 559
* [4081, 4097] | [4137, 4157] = 836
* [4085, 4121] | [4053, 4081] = 696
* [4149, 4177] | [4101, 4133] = 518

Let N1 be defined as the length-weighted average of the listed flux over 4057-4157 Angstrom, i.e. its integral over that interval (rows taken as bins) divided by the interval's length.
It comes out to 24.8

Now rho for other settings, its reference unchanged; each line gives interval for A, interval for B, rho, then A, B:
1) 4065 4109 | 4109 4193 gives 2.2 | -1.3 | -1.2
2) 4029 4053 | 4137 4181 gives 2.6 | -1.4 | -1.6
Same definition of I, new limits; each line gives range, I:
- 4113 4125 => 51.0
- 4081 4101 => 54.2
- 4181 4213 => 49.0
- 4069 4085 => 48.7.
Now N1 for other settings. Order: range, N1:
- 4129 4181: 25.5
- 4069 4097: 26.1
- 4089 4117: 25.6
